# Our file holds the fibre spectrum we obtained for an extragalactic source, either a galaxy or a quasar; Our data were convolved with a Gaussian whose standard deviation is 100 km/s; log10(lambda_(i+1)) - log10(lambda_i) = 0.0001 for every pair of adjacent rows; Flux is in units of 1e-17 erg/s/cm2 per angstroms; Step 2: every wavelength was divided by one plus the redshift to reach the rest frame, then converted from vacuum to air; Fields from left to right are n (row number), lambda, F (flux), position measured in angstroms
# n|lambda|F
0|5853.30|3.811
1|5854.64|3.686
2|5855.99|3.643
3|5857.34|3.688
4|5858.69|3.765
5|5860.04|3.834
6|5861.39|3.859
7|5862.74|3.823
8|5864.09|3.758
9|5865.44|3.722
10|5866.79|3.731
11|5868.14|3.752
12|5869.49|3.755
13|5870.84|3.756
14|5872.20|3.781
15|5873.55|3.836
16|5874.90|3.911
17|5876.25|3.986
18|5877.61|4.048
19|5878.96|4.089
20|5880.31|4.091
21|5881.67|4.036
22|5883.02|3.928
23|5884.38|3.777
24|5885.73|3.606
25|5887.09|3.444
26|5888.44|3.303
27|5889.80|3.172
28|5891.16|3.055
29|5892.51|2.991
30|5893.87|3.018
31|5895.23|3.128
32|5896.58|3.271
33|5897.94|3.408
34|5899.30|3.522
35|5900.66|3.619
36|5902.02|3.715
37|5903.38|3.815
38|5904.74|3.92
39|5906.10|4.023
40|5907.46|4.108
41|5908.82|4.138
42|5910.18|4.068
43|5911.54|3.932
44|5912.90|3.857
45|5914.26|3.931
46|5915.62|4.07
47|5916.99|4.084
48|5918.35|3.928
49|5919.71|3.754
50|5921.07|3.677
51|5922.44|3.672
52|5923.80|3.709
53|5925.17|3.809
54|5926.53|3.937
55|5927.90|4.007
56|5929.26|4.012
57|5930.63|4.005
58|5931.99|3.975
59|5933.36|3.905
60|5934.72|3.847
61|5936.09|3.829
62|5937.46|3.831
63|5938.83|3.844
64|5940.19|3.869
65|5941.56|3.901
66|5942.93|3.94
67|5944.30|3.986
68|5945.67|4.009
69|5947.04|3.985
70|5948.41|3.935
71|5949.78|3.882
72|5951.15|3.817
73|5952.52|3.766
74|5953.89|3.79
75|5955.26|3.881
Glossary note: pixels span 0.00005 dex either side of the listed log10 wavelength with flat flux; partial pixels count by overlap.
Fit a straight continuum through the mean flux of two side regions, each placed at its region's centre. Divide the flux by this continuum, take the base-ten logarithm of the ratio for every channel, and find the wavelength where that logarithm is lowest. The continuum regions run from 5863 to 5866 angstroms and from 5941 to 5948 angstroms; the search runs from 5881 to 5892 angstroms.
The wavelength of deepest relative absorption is 5891.16 angstroms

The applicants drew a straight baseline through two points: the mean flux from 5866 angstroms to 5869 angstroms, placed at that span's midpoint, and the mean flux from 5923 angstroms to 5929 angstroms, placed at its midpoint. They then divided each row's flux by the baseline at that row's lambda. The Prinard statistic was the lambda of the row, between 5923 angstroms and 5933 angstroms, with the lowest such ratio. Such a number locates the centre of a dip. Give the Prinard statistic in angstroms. 5923.80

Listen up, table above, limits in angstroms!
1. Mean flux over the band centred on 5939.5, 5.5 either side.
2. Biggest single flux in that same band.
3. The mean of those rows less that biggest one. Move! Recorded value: -0.105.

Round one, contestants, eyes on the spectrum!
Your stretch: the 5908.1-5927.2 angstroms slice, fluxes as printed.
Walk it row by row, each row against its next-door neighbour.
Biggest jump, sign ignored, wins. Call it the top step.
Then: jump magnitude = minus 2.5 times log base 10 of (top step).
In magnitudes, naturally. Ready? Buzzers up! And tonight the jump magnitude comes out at 1.9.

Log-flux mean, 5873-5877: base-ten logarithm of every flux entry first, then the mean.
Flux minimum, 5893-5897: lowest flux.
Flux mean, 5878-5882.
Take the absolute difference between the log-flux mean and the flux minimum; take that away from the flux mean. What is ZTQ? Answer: 1.65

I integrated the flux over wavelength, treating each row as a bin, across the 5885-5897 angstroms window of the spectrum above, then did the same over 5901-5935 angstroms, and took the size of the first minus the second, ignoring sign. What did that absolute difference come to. 94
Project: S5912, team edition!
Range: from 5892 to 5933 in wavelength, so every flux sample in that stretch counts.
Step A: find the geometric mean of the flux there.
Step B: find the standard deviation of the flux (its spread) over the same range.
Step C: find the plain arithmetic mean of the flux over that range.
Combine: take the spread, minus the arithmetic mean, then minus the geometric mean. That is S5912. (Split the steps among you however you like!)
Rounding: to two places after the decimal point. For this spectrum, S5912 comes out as -7.21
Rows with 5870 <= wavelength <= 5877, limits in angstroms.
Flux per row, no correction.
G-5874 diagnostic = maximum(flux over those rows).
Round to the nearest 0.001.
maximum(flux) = 3.986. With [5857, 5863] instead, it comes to 3.859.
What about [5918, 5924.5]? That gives 3.928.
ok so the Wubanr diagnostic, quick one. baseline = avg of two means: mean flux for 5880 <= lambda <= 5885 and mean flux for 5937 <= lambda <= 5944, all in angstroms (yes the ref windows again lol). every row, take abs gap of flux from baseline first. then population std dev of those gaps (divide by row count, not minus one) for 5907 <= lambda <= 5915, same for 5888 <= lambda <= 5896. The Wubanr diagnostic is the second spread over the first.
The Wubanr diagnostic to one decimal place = 1.3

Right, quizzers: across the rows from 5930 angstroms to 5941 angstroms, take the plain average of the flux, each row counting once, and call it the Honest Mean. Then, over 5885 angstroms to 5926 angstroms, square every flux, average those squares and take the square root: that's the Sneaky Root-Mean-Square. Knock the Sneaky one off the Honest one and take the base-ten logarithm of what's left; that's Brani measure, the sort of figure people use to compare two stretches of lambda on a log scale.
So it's -0.67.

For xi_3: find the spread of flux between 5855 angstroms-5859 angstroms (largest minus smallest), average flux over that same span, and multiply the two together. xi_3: 0.45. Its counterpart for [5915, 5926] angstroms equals 1.58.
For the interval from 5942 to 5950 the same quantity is 0.50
